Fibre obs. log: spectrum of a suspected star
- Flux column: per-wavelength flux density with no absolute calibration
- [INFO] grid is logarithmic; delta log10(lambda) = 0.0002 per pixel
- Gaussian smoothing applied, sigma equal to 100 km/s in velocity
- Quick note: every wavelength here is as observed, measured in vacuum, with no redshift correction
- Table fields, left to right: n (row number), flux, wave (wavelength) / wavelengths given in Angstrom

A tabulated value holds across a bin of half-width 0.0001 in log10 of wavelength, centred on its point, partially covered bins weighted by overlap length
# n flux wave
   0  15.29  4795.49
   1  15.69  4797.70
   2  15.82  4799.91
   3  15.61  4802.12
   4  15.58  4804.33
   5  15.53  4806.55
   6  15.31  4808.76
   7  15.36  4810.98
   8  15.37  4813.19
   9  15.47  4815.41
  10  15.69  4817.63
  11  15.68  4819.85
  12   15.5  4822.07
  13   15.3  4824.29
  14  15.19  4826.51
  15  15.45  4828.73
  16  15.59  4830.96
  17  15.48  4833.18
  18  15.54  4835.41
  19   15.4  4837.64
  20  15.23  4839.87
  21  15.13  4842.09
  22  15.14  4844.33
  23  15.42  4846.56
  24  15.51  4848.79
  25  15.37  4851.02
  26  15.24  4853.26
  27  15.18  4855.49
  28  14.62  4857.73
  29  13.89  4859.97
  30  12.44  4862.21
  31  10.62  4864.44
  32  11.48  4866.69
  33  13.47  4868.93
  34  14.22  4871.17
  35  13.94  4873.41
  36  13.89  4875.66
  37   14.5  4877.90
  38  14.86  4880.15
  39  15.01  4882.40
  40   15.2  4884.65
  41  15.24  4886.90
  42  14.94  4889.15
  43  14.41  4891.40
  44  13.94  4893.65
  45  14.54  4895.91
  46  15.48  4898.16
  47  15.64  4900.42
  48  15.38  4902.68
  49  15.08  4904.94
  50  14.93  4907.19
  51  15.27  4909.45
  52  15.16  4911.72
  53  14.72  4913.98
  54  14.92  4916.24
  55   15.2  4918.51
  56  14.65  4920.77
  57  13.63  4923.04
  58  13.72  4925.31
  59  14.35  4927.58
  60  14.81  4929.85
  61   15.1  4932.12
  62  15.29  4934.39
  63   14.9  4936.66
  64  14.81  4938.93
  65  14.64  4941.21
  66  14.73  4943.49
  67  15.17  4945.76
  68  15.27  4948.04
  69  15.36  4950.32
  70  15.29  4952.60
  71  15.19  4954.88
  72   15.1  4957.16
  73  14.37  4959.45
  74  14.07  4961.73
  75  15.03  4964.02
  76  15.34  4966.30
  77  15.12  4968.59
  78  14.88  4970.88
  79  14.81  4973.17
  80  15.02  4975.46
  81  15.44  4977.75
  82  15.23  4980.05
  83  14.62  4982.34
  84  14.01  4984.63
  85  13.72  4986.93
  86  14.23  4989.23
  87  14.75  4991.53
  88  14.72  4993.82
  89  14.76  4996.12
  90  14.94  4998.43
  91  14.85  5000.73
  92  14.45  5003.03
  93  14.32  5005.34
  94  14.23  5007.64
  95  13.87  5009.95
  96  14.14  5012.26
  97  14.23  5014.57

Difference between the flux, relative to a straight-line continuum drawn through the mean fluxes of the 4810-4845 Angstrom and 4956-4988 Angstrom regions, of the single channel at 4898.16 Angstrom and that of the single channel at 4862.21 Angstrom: 0.21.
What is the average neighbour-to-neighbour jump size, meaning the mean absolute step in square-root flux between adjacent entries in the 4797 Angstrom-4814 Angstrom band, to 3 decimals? 0.013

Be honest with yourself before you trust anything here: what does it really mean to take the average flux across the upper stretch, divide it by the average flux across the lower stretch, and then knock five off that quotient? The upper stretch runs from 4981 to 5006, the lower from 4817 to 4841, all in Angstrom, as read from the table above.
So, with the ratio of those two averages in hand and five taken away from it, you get -4.06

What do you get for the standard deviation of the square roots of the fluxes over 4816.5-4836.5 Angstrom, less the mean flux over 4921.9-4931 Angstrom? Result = -14.1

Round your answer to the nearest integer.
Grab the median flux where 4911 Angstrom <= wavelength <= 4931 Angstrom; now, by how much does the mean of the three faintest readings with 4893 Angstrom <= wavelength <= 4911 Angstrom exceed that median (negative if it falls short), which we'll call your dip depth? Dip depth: 0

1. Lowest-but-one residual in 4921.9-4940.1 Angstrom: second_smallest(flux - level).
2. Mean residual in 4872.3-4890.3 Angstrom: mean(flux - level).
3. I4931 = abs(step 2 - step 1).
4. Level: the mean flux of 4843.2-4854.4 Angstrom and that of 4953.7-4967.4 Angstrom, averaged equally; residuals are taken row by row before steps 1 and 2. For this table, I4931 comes 0.98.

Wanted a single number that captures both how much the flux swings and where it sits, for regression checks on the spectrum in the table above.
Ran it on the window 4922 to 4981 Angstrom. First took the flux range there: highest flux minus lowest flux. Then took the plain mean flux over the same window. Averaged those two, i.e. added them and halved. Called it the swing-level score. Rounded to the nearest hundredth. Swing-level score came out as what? 8.34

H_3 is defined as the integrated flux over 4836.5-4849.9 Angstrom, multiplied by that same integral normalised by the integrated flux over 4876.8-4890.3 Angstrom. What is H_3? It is 208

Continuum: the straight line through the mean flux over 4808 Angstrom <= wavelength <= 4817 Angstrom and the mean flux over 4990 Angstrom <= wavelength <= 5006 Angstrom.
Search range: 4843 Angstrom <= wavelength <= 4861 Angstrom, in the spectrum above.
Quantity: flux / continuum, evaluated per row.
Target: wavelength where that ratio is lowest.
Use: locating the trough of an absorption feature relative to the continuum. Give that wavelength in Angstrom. 4859.97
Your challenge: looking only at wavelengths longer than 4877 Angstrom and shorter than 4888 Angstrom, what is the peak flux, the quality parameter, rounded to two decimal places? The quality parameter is 15.24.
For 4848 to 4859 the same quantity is 15.51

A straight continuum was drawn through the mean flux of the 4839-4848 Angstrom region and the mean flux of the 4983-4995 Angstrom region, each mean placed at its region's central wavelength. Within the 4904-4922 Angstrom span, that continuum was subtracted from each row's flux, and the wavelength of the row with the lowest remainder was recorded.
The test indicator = 4920.77 Angstrom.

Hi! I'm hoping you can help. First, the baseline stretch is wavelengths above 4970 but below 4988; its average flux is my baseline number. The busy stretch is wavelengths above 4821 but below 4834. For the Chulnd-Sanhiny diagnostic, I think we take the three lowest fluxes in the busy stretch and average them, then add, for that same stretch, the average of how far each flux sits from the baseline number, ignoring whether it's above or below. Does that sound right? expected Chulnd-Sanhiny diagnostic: 16.0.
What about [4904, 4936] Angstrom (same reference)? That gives 14.3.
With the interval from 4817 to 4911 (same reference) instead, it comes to 12.3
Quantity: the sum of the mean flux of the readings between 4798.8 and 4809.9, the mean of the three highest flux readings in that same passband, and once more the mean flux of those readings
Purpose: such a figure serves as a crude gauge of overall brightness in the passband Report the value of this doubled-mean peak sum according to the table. 46.8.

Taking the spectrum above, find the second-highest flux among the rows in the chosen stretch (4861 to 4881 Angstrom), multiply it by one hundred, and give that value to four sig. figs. 1450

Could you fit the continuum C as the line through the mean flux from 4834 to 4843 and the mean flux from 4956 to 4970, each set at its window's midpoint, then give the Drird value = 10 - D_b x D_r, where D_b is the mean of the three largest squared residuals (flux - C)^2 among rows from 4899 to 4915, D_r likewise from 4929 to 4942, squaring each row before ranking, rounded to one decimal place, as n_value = 10.0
